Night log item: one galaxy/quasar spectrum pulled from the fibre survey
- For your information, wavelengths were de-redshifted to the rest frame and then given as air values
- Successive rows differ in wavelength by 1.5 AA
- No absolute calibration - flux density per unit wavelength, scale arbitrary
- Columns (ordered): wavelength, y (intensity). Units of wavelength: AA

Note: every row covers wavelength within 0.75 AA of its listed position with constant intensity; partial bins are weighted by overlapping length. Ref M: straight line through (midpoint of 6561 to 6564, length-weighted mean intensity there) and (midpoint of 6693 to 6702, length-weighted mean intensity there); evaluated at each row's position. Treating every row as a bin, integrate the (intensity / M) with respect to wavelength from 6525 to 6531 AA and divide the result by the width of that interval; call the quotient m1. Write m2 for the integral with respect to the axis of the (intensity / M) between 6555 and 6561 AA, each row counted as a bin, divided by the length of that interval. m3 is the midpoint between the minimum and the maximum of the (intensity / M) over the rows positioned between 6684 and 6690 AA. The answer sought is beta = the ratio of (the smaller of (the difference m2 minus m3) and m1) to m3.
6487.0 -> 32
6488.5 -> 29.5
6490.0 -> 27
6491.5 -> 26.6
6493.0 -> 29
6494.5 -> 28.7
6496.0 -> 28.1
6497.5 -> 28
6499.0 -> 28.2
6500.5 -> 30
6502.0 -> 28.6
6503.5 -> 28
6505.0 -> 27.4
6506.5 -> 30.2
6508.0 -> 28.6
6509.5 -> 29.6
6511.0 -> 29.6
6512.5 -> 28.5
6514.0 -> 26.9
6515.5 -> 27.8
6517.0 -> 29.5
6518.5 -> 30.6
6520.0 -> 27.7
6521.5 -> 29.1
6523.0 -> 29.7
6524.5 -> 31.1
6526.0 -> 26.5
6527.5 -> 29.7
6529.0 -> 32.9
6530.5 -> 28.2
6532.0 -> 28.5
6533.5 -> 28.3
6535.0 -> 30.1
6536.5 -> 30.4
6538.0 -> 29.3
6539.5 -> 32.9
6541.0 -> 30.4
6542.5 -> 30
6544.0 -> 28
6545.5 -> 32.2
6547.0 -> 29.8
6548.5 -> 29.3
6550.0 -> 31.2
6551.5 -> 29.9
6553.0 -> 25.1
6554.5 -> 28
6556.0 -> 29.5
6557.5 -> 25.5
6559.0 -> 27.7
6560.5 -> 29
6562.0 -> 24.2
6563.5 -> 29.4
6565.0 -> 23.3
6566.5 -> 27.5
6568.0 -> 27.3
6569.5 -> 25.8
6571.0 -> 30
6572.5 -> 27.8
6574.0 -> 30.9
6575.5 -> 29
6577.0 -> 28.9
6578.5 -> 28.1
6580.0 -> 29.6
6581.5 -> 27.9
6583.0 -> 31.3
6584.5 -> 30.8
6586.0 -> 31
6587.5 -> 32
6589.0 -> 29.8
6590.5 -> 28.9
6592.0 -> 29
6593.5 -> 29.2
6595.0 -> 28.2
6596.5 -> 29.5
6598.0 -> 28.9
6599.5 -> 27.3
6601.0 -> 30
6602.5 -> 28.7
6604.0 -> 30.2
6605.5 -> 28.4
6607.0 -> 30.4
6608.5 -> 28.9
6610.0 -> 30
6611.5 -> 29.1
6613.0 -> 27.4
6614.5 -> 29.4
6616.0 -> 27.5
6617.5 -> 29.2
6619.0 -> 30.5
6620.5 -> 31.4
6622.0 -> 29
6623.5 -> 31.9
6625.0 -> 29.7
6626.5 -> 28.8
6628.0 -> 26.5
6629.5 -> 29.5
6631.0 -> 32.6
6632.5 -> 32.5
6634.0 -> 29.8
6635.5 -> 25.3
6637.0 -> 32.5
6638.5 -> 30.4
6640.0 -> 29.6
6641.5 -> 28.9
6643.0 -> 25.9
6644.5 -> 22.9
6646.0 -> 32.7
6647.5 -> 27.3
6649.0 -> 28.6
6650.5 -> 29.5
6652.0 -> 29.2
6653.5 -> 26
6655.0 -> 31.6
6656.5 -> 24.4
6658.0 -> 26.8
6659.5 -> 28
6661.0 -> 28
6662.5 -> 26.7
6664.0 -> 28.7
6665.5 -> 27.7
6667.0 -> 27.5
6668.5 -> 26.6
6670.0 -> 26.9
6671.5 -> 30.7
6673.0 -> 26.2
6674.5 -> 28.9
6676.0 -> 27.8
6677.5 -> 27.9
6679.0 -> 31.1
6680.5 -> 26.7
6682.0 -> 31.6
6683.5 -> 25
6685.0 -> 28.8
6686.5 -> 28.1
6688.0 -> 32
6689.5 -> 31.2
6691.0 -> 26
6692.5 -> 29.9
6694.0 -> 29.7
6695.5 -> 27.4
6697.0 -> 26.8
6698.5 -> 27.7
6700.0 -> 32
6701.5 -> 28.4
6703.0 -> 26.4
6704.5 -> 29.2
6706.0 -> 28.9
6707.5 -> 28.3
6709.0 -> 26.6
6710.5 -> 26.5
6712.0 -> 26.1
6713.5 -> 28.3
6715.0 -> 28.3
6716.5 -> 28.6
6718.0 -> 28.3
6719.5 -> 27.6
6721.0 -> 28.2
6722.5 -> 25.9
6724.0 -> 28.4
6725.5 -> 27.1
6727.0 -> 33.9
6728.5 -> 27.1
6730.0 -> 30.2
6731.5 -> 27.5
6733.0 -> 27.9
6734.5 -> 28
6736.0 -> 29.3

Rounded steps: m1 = 1.121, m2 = 1.044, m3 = 1.05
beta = -0.01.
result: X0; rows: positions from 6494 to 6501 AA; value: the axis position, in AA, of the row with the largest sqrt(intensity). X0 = 6500.5 AA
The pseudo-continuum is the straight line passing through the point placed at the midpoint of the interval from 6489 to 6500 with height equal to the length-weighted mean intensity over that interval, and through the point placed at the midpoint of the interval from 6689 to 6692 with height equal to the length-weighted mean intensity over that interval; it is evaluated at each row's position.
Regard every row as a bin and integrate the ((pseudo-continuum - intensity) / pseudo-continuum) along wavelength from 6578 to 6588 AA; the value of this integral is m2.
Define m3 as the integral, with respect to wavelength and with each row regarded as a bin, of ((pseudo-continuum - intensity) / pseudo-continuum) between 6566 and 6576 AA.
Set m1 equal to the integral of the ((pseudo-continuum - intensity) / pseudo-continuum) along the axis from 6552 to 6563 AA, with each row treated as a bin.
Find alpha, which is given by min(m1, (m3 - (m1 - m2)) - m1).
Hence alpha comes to -1.5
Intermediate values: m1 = 0.4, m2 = -0.66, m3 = 0.0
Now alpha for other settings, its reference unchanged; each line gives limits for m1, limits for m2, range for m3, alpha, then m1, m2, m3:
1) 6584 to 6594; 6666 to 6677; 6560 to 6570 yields -0.7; -0.7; 0.25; 0.6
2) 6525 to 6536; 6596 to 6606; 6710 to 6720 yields -0.4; -0.4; -0.26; 0.3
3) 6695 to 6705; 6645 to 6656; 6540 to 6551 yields -1.2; 0.1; -0.24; -0.8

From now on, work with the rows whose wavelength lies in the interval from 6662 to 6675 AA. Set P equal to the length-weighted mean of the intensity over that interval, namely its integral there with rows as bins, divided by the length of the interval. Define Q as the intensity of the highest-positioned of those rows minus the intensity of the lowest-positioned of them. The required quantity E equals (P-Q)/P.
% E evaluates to 0.92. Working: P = 27.8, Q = 2.2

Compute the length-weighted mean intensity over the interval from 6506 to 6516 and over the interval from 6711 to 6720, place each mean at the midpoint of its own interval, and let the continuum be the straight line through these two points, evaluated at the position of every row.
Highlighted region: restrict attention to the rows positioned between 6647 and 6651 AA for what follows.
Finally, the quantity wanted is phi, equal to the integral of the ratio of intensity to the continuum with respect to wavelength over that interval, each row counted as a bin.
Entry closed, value 4.0 AA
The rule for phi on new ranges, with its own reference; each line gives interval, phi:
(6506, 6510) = 4.1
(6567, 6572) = 4.9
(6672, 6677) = 5.0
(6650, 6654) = 4.0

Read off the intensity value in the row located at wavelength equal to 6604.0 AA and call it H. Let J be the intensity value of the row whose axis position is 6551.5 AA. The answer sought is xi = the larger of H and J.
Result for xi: 30.2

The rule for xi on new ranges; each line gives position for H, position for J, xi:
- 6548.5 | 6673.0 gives 29.3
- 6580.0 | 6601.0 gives 30.0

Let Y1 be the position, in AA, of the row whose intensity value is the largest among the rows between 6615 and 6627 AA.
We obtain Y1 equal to 6623.5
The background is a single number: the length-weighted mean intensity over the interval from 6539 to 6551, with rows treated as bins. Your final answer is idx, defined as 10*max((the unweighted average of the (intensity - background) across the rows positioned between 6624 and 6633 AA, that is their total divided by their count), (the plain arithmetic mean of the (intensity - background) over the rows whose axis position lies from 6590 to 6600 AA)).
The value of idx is -5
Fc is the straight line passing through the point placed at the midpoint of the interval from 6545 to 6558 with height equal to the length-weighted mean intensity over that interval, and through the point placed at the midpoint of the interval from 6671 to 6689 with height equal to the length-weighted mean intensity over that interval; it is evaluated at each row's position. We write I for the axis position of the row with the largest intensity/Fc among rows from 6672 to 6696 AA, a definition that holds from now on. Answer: 6688.0 AA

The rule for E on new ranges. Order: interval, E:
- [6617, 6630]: 0.99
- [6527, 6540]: 0.89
